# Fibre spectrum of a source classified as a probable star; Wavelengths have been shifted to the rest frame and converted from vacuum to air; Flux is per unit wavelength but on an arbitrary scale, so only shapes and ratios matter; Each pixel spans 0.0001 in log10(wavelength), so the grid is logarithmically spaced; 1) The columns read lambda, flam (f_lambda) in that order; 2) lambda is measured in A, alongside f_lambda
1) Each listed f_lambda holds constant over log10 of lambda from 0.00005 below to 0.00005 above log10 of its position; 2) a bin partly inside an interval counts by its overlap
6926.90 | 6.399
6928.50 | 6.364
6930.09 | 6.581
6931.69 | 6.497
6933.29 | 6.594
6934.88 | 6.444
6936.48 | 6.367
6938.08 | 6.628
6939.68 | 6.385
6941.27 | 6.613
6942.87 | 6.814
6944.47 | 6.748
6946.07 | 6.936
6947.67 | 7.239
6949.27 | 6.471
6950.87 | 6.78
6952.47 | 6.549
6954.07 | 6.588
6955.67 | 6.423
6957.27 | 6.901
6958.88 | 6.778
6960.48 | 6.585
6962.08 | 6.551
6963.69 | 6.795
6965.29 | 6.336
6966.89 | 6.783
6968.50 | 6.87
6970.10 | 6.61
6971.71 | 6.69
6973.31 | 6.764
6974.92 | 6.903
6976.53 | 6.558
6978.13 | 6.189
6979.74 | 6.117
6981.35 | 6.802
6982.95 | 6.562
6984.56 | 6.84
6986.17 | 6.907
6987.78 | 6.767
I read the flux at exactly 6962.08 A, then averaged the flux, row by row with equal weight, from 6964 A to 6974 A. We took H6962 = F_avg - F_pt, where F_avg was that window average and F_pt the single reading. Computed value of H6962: 0.1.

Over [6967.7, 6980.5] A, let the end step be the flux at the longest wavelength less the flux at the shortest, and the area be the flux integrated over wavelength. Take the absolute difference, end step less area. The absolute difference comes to 85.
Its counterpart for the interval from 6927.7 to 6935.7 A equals 52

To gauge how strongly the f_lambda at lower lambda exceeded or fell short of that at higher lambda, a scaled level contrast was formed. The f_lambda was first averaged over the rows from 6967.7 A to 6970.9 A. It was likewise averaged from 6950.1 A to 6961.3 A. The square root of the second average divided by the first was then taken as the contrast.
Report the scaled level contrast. 0.99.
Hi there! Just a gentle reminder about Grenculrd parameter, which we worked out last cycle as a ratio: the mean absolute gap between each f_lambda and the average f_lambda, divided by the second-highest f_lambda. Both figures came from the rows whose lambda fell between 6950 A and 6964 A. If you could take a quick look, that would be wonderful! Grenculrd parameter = 0.020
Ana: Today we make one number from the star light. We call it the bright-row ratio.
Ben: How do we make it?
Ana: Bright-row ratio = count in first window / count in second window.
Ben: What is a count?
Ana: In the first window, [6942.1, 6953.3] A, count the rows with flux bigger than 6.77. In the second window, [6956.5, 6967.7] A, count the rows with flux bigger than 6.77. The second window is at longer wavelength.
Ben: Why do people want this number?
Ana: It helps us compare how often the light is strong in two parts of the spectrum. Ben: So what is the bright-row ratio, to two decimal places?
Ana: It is 1.00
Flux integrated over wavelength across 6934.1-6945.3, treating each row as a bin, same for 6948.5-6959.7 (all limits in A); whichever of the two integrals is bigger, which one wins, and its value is 74.4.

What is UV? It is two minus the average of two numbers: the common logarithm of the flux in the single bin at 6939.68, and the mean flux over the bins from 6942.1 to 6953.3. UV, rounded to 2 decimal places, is -1.80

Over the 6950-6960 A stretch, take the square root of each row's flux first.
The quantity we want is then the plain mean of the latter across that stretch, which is 2.58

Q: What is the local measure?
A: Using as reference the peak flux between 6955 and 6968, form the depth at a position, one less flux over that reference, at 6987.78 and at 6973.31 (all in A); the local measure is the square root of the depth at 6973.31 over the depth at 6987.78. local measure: 1.0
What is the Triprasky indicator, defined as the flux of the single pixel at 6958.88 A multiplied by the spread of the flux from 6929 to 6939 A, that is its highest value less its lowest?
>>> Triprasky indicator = 1.8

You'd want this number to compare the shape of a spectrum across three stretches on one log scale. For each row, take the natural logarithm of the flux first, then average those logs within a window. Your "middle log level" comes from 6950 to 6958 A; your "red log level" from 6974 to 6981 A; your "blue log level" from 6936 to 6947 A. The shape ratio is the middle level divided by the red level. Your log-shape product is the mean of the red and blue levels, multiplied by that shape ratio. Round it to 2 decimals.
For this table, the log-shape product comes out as 1.91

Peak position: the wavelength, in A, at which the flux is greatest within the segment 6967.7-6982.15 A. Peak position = 6974.92 A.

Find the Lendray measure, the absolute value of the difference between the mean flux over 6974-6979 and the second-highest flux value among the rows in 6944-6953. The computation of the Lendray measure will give 0.39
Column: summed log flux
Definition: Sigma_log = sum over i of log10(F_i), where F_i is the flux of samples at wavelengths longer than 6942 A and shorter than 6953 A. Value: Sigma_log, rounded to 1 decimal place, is 5.8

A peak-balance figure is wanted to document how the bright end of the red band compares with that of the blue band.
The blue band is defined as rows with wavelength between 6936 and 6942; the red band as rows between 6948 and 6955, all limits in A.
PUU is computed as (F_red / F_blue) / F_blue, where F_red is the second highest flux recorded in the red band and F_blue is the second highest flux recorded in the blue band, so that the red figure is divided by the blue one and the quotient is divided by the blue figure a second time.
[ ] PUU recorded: 0.151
